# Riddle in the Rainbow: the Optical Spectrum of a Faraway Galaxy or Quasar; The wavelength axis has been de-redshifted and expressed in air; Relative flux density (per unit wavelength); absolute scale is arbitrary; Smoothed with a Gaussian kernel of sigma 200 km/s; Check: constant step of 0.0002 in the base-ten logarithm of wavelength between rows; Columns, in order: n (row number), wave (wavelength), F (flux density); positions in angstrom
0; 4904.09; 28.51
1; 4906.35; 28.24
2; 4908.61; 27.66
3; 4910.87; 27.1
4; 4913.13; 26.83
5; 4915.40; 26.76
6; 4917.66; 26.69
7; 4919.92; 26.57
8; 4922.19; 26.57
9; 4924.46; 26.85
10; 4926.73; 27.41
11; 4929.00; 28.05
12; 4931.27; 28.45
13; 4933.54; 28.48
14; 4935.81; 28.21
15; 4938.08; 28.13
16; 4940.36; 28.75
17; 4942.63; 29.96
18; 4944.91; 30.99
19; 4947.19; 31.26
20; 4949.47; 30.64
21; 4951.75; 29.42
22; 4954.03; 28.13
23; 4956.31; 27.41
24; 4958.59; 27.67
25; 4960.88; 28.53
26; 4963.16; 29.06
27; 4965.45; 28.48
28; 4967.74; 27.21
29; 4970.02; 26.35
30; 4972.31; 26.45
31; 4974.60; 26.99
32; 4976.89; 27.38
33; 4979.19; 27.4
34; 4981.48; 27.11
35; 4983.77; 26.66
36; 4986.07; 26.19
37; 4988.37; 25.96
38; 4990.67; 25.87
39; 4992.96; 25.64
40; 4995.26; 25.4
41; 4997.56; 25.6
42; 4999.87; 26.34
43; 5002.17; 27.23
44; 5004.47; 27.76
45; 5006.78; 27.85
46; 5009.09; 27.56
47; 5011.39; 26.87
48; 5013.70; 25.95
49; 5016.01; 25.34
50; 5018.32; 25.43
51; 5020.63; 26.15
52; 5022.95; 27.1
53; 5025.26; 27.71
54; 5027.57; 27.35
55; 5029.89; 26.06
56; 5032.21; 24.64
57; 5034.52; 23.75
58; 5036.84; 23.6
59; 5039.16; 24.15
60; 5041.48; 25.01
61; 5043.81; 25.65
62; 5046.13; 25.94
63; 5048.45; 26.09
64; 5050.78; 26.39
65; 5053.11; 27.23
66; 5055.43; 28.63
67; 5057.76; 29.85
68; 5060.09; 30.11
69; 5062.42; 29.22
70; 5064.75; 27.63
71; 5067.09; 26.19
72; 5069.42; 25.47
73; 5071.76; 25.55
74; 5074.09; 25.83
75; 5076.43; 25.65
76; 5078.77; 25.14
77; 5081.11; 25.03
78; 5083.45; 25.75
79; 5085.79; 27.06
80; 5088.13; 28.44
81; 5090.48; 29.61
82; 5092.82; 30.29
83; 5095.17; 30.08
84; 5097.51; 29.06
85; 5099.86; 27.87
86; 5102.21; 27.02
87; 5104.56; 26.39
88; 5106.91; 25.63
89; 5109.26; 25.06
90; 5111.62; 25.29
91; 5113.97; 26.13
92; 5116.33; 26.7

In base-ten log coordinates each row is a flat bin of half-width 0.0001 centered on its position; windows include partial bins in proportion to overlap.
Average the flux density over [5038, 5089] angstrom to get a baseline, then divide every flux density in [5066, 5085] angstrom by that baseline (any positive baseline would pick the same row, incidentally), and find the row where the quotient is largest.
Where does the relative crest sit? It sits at 5067.09 angstrom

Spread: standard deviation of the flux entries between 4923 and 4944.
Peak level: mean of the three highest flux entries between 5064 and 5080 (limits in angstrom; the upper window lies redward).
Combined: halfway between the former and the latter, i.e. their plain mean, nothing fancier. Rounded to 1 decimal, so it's 13.7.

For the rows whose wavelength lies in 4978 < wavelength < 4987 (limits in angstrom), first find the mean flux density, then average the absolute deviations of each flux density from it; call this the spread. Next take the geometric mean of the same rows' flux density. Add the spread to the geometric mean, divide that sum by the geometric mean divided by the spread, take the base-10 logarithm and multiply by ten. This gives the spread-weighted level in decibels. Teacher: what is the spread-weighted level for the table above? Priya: -3.8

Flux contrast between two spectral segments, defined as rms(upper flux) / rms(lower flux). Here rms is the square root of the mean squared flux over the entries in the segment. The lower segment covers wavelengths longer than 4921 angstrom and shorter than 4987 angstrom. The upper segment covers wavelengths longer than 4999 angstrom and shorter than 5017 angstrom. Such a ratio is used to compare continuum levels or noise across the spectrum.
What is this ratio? 0.96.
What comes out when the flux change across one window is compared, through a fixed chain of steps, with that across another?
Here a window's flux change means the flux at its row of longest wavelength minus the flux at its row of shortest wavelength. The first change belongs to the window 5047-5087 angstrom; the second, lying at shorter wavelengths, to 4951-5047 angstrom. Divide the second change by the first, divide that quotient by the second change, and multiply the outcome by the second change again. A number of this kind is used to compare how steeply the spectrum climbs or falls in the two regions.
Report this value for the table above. -4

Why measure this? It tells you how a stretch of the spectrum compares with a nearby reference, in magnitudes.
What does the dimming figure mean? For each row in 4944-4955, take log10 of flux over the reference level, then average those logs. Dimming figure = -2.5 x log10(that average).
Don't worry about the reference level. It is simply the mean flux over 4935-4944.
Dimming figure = 4.3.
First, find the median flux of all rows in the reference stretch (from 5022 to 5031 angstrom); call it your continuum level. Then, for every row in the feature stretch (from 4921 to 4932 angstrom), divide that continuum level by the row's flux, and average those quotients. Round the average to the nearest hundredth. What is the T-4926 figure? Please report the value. 0.99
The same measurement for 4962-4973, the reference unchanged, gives 0.99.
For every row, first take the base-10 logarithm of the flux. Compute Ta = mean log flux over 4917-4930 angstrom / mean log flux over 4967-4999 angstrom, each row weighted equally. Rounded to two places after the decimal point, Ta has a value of 1.01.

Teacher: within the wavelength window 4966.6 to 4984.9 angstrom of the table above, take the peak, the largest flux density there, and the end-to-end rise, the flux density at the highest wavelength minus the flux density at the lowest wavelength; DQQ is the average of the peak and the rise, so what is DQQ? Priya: 13.4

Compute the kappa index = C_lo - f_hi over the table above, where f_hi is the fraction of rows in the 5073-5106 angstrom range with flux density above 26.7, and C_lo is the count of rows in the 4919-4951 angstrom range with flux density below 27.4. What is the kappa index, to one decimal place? 2.4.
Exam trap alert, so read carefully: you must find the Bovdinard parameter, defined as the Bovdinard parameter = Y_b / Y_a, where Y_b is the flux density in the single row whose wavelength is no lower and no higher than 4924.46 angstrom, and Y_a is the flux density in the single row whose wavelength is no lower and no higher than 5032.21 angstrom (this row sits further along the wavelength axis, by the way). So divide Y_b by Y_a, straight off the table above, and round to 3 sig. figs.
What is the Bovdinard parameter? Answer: 1.09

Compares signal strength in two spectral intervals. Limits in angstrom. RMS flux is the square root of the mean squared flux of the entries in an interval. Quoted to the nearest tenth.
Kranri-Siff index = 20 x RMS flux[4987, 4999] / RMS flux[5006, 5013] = 18.7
